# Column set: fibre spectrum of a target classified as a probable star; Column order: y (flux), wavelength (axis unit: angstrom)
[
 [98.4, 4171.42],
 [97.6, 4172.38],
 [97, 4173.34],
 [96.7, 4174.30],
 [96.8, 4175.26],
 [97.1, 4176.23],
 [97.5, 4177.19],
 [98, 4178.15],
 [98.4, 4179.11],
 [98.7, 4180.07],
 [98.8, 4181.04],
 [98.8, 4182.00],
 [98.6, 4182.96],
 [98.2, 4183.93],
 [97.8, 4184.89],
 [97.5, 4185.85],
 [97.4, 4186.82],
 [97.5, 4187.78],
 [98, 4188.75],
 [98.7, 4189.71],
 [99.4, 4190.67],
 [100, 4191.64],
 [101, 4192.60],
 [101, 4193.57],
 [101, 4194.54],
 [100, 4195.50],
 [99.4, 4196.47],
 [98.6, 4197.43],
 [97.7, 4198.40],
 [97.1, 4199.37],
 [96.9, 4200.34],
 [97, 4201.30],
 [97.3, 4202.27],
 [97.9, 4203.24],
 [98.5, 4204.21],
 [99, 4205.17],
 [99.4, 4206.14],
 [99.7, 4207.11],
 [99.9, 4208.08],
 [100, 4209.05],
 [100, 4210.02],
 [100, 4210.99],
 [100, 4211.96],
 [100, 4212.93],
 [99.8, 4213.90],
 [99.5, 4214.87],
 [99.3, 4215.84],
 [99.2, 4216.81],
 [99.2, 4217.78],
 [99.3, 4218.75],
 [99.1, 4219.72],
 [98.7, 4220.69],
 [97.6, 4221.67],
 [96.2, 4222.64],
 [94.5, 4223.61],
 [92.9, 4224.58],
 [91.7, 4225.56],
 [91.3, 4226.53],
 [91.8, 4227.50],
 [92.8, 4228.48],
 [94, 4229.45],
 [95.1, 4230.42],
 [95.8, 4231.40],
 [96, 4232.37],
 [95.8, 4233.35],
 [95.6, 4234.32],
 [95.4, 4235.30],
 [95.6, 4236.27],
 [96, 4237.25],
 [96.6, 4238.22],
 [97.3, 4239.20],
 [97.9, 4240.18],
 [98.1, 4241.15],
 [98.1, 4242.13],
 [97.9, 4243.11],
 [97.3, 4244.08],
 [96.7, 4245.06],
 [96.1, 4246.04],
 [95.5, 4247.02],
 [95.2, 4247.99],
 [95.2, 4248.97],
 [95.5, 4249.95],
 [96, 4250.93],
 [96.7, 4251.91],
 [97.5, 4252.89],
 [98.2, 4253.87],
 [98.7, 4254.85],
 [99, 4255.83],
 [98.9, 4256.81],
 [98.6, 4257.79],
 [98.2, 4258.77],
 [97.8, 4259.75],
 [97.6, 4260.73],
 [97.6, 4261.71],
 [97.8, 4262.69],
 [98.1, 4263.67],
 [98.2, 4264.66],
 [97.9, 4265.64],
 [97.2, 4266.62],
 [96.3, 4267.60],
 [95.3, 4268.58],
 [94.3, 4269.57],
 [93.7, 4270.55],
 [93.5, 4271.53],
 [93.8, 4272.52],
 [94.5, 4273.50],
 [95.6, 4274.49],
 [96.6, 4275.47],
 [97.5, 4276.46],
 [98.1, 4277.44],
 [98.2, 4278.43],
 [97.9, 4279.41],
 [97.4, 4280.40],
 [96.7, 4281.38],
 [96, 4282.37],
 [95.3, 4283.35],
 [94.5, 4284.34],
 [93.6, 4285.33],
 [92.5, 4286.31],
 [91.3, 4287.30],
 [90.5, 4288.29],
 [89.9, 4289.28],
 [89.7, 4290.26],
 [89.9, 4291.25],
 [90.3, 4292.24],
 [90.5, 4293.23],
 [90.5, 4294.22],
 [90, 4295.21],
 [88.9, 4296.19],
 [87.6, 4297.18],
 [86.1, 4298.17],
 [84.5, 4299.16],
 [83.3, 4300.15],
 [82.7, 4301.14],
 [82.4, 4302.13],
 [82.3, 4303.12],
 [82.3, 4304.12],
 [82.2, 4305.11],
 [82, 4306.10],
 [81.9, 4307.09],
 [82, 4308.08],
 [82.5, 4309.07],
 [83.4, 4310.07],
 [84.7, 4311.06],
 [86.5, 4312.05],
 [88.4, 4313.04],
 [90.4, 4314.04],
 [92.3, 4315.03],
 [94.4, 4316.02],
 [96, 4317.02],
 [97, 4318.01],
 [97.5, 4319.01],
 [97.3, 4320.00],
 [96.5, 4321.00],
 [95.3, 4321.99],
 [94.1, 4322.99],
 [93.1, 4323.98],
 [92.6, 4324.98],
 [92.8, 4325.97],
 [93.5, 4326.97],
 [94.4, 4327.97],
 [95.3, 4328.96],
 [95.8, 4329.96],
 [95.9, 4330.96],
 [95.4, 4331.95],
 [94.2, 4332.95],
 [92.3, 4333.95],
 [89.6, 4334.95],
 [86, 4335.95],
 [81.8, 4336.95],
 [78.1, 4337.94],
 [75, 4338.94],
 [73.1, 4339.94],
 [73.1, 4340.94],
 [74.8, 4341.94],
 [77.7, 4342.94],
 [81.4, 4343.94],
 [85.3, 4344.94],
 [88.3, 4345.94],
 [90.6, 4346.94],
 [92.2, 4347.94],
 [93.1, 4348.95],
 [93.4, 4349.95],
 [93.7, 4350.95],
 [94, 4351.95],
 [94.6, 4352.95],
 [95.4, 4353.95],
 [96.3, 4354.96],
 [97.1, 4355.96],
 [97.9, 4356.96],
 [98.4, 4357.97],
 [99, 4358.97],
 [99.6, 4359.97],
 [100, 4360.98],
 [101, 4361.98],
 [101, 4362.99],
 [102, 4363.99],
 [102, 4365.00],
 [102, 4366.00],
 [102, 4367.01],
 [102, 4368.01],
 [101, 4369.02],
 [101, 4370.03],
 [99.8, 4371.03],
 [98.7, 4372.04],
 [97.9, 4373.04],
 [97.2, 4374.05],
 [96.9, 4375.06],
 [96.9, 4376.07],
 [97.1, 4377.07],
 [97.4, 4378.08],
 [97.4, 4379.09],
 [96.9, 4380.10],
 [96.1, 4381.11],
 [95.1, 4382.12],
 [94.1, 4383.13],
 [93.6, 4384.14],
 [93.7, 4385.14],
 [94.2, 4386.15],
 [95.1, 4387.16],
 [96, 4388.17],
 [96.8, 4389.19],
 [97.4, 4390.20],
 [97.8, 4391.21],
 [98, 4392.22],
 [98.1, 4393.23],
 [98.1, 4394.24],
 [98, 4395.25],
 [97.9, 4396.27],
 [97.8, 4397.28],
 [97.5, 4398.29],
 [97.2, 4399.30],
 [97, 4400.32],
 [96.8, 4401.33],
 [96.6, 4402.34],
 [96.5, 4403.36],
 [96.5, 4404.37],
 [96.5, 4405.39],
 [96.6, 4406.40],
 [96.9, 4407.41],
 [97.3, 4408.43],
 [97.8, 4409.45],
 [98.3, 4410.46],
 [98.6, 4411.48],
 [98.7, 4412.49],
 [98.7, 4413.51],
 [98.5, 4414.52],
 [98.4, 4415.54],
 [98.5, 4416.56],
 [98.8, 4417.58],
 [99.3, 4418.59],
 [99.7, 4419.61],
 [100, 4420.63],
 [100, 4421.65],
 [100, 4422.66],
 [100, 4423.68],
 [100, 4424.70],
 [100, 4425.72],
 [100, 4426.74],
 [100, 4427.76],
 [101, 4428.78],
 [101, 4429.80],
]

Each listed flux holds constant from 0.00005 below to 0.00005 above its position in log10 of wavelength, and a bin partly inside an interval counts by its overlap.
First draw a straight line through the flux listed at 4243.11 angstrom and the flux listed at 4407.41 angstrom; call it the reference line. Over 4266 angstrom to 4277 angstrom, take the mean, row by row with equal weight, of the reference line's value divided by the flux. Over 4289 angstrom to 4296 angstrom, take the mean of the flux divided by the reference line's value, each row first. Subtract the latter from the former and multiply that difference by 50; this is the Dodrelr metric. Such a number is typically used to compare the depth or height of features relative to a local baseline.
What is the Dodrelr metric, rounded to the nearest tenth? 5.1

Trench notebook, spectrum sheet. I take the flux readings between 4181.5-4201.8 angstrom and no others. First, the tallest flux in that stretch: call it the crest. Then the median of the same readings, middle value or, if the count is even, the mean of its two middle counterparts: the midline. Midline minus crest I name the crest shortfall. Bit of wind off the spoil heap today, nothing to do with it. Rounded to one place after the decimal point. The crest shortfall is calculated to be -2.4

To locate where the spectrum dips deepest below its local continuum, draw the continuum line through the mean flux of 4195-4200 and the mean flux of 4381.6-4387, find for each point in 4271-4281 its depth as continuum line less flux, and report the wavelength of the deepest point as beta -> 4271.53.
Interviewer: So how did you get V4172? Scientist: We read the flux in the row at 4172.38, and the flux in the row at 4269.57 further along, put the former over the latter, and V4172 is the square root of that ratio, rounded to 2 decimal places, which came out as 1.02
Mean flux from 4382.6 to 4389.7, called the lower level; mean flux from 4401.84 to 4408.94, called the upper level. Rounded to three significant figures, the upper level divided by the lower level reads 1.02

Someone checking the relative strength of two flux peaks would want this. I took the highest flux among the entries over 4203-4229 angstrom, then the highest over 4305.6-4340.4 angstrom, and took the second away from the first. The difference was 2.5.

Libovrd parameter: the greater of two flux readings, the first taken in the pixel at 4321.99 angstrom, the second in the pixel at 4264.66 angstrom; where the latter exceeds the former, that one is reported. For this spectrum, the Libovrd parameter 98.2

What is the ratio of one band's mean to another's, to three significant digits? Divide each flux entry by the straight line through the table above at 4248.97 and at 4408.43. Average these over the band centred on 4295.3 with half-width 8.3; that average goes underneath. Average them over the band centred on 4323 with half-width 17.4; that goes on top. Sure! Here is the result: 1.02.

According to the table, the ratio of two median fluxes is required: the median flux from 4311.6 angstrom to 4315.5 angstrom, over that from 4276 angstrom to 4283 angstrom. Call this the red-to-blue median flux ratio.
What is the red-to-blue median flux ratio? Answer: 0.92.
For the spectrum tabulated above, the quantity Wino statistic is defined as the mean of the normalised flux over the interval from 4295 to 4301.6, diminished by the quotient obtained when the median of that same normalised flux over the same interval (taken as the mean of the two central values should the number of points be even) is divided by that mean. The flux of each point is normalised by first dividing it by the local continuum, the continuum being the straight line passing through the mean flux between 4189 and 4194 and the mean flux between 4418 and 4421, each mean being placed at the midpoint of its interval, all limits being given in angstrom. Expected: -0.14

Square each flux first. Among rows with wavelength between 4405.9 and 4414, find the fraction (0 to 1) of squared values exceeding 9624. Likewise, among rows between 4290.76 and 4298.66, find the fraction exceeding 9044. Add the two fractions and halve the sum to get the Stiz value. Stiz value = 0.25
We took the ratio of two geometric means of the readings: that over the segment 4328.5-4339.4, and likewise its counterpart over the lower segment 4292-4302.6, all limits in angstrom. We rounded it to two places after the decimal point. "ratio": 1.02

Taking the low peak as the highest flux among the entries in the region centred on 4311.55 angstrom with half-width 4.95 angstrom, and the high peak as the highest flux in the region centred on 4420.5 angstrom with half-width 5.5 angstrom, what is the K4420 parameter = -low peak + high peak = 5.6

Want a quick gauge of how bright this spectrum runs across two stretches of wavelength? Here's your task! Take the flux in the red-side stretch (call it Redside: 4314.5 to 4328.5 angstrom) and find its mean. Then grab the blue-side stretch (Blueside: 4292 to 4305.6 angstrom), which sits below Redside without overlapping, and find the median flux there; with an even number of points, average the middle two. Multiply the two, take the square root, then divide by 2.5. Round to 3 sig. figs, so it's 36.0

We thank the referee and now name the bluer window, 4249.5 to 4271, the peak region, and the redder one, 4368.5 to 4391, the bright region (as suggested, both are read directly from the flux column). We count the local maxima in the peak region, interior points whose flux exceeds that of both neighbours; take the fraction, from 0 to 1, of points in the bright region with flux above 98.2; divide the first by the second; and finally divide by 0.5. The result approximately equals 22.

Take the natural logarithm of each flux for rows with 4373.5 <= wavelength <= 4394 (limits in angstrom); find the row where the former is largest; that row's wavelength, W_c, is 4393.23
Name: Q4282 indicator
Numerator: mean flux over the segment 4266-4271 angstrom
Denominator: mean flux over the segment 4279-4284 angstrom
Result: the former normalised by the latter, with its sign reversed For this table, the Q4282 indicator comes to -0.99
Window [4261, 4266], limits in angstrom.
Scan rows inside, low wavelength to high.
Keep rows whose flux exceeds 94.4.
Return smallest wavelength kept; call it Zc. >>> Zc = 4261.71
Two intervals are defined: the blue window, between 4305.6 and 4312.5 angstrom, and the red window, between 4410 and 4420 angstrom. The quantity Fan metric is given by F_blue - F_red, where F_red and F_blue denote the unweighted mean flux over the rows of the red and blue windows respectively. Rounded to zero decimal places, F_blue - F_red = -15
